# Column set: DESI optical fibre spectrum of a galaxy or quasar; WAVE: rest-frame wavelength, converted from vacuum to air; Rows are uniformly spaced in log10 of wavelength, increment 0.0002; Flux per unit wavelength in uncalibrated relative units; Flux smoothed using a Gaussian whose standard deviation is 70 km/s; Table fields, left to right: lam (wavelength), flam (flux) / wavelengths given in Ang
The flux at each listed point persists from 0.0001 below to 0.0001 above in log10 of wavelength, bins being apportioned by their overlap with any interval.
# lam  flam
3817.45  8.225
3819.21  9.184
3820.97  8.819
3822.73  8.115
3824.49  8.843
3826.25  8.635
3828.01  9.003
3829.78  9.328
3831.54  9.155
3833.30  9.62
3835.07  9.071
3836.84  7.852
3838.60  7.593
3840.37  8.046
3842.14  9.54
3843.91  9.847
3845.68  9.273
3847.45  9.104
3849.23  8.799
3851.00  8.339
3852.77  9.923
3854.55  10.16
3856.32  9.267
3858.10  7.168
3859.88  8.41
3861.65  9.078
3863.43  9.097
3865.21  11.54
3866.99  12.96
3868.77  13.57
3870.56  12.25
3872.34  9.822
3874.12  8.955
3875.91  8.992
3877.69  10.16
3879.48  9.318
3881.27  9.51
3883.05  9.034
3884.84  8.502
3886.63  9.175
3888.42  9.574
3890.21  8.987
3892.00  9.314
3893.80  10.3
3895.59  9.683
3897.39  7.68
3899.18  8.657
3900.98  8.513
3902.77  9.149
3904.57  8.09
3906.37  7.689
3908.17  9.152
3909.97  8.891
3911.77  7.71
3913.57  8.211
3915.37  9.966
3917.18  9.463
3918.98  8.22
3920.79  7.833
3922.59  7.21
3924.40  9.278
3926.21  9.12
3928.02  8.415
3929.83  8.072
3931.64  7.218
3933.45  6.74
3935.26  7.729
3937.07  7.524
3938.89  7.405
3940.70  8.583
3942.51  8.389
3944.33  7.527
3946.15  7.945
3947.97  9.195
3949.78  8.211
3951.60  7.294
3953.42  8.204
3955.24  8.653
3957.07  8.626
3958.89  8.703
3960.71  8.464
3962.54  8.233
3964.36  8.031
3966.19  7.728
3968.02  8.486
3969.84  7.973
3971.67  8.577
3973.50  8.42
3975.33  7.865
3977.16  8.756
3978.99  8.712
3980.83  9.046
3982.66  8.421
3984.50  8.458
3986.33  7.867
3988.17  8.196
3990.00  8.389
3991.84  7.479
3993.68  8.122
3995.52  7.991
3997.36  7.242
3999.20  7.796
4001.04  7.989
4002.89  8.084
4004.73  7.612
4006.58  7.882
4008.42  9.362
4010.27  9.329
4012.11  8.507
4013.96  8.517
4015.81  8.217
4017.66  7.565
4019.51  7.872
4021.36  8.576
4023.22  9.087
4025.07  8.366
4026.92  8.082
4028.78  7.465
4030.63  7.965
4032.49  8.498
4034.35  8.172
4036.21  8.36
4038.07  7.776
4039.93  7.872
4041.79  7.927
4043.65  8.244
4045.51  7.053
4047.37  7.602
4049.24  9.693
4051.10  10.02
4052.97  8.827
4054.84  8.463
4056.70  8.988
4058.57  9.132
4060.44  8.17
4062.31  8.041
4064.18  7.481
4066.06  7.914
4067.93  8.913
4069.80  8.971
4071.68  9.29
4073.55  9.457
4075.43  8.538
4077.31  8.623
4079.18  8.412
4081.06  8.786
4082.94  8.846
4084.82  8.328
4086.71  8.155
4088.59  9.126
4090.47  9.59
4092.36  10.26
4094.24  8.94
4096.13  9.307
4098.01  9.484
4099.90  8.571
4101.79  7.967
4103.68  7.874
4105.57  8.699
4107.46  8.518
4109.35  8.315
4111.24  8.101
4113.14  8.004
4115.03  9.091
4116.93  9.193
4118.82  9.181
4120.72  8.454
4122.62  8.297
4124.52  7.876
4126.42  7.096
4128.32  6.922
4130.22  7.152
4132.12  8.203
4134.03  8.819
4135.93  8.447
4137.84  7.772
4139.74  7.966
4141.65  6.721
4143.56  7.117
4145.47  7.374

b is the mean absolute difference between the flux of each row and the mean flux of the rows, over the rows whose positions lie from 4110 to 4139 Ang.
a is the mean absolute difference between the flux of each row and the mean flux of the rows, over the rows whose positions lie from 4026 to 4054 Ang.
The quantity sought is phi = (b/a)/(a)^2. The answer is 3.2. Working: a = 0.563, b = 0.57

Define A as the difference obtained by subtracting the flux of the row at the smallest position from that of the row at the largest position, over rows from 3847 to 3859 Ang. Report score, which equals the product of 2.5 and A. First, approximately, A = -1.9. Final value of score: -5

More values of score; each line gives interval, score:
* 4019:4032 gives 0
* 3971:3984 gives 0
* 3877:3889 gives -1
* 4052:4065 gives -3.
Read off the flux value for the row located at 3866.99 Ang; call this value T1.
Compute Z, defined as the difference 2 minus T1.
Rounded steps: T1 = 12.96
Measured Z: -11.0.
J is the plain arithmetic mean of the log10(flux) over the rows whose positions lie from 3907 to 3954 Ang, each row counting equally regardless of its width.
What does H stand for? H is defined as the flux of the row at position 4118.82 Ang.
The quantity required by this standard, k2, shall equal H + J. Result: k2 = 10.1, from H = 9.181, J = 0.912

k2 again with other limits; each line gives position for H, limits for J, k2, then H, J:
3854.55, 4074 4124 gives 11.1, 10.16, 0.940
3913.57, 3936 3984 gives 9.1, 8.211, 0.917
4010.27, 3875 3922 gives 10.3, 9.329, 0.949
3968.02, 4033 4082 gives 9.4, 8.486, 0.927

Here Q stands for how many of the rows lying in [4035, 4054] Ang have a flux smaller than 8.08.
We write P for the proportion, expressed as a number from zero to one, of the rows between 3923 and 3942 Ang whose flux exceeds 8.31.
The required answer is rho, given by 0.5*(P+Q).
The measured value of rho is 2.7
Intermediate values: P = 0.4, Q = 5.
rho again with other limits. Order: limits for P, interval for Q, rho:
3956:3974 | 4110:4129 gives 2.3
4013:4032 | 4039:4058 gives 2.2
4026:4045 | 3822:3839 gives 1.1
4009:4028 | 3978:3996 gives 1.8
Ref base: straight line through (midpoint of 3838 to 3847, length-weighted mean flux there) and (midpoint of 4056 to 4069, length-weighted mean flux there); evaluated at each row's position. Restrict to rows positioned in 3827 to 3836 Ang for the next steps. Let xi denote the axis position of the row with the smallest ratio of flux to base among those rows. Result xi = 3828.01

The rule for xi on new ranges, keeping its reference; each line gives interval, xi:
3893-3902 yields 3897.39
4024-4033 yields 4028.78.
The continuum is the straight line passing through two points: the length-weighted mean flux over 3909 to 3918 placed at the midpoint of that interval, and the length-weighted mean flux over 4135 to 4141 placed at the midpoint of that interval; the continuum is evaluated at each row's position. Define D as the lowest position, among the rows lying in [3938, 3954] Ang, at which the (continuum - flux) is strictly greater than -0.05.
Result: 3938.89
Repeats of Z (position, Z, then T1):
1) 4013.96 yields -6.5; 8.517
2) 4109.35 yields -6.3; 8.315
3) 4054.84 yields -6.5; 8.463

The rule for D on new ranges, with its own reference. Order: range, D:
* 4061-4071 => 4062.31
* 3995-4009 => 3995.52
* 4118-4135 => 4124.52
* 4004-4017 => 4004.73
